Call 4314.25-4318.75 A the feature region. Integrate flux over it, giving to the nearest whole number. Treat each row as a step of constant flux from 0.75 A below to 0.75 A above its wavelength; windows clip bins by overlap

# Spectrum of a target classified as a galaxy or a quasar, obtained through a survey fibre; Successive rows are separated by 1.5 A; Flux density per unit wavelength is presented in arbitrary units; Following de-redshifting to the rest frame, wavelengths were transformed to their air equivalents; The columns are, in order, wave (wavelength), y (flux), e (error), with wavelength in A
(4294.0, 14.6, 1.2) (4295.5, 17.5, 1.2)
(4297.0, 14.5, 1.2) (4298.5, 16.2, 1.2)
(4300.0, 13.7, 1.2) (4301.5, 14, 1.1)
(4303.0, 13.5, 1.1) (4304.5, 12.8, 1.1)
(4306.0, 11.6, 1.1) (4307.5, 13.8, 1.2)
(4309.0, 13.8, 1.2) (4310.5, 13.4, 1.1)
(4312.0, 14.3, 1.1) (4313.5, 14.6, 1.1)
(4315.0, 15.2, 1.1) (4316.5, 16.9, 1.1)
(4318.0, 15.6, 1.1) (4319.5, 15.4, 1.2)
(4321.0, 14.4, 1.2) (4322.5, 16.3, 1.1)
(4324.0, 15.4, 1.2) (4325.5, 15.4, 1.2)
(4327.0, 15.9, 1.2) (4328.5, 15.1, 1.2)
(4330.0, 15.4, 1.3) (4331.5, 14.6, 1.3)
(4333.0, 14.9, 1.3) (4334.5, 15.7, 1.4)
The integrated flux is 72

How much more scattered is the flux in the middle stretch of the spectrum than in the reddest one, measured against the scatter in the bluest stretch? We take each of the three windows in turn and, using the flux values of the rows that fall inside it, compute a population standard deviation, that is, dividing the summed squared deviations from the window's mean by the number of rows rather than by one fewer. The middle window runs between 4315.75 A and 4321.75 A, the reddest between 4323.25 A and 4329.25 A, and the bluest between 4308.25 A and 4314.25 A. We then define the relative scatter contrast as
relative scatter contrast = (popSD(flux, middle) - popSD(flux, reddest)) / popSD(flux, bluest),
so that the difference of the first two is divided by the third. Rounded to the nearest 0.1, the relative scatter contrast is 1.3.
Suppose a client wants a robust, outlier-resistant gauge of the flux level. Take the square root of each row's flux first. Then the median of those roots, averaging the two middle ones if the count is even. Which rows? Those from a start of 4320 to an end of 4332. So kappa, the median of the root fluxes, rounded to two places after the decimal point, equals 3.92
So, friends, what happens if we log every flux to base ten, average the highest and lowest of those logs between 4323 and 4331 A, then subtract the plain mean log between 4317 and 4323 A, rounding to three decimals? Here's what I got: 0.002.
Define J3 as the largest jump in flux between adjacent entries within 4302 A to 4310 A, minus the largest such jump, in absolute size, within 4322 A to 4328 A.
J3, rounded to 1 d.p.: 1.3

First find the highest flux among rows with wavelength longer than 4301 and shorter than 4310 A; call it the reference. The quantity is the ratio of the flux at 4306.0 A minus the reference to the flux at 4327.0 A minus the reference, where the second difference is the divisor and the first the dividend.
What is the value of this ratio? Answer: -1.3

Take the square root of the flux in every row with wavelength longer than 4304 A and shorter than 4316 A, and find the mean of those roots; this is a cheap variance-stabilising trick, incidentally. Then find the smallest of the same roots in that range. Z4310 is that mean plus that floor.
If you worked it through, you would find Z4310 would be 7.1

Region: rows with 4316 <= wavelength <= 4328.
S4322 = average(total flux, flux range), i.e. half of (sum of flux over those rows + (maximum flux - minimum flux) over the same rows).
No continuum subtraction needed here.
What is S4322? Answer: 64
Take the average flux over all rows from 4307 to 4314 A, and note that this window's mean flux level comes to 14.0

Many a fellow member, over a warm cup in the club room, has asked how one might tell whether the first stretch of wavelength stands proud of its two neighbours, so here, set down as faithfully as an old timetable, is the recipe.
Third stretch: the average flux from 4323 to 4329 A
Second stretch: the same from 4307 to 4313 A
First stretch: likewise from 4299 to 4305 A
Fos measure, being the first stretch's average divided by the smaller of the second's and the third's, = 0.98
